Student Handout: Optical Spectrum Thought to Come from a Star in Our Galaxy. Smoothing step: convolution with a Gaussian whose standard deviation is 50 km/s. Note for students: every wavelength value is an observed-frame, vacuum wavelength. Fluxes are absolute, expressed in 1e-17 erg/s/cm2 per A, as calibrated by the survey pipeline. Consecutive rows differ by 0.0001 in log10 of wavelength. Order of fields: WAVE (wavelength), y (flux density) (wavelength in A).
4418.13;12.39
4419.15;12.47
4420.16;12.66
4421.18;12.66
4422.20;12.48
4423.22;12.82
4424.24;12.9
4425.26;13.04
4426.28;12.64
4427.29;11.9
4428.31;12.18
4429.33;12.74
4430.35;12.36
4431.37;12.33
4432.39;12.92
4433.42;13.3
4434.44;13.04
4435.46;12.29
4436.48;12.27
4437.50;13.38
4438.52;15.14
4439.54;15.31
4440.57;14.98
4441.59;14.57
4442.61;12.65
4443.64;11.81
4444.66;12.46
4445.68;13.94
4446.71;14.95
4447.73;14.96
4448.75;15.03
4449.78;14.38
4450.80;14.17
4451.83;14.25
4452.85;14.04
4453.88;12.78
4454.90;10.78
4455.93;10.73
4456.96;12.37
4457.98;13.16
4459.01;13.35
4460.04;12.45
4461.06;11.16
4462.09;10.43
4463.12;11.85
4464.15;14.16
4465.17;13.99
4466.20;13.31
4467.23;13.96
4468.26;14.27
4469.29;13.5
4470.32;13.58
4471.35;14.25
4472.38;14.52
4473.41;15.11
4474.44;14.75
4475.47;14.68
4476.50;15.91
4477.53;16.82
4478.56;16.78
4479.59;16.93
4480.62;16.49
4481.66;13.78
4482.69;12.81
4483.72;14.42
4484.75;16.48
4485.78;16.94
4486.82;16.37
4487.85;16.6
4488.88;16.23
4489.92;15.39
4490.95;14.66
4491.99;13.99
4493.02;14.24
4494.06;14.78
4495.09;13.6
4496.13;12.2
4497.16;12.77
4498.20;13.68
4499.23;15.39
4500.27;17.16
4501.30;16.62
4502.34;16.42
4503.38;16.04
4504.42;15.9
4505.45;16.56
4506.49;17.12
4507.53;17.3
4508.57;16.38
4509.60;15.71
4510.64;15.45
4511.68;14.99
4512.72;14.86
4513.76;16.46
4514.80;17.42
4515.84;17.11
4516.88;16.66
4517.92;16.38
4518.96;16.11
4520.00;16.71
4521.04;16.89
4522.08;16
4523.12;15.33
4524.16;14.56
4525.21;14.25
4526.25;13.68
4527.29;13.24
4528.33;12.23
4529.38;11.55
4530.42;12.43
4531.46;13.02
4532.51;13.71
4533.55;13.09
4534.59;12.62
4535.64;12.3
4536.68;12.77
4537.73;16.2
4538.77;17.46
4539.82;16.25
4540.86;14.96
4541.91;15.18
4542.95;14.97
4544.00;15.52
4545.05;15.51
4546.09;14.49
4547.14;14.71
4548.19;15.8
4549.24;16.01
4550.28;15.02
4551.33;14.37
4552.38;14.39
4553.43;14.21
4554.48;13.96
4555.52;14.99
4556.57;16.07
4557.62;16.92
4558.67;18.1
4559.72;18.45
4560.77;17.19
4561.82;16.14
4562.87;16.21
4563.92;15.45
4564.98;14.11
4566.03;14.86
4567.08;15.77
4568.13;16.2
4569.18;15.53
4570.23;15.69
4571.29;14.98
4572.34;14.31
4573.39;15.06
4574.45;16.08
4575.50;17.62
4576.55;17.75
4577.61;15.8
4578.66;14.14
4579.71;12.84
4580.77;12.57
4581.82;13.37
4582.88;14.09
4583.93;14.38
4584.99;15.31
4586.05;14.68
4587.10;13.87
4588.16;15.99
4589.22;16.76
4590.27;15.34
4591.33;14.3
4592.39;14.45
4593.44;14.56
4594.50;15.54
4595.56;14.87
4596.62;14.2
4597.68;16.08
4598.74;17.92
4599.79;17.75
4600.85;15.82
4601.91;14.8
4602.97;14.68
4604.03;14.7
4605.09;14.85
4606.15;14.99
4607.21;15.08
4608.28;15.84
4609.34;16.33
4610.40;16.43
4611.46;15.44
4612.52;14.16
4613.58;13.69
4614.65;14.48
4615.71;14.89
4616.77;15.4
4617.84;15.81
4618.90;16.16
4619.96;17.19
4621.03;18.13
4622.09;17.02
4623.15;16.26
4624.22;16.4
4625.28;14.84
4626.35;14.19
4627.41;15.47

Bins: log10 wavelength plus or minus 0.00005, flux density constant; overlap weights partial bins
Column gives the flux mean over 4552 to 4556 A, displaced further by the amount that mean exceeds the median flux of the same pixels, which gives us 14.5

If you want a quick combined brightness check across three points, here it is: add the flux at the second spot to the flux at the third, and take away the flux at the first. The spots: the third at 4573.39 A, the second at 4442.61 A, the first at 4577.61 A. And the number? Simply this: 11.9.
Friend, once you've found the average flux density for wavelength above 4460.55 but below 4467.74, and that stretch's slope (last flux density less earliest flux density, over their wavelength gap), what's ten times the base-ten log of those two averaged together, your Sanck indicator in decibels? 8.18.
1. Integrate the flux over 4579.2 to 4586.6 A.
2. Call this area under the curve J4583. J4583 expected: 103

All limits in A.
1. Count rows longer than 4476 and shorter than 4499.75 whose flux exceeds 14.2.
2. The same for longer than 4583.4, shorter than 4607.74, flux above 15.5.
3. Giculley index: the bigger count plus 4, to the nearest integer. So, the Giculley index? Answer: 20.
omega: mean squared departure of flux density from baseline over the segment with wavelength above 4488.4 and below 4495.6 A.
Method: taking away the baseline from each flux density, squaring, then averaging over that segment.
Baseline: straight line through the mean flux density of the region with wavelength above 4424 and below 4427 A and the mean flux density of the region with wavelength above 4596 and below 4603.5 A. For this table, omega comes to 1.2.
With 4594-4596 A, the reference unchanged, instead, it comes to 0.5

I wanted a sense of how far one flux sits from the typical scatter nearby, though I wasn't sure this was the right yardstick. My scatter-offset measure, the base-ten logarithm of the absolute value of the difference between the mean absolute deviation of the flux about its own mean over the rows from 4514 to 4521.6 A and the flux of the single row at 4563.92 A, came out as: 1.18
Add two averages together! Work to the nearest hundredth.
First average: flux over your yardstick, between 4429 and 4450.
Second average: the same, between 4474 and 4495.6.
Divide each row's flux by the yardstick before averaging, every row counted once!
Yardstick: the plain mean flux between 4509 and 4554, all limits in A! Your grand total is 1.94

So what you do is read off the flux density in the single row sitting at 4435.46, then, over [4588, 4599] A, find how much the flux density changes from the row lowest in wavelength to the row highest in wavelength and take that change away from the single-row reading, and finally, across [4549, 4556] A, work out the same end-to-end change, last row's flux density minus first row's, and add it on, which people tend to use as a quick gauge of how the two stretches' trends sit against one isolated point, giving 9.3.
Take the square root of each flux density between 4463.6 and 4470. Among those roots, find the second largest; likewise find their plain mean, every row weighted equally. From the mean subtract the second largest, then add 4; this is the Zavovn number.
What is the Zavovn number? 3.96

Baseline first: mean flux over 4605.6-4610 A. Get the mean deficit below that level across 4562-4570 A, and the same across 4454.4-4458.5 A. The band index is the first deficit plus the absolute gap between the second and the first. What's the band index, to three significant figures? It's 3.80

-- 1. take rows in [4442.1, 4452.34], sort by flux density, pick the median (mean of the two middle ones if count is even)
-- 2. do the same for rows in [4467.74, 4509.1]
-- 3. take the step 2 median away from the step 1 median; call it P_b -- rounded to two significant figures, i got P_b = -1.2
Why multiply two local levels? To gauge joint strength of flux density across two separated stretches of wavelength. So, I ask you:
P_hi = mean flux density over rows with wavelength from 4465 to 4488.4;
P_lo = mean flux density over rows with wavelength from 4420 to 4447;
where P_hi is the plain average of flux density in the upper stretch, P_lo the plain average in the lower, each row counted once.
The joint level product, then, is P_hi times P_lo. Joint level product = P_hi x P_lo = 197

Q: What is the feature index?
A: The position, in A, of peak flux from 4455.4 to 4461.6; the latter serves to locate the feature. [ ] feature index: 4459.01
